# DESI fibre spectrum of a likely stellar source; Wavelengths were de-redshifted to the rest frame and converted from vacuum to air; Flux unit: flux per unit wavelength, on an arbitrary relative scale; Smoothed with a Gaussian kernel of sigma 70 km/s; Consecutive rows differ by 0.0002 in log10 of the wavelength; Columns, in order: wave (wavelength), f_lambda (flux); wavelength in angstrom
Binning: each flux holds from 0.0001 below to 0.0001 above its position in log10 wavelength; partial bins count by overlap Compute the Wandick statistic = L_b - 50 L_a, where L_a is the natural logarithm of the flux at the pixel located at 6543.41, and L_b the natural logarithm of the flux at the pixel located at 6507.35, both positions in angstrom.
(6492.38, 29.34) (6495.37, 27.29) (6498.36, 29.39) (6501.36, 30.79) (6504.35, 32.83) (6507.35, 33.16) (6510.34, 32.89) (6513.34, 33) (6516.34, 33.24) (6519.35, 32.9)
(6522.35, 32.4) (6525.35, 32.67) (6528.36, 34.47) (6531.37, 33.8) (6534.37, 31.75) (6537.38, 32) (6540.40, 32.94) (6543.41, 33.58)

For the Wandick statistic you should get -172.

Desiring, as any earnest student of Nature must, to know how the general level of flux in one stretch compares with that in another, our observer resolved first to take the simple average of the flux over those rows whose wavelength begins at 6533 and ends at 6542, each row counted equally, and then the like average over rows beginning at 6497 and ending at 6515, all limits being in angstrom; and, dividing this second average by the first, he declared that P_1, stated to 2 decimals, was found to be 0.99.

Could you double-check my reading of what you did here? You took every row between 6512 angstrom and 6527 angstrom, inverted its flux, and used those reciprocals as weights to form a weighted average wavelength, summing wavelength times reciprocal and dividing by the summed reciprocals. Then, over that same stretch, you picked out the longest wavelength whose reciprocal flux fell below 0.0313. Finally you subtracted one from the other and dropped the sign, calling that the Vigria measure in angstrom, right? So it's 6.0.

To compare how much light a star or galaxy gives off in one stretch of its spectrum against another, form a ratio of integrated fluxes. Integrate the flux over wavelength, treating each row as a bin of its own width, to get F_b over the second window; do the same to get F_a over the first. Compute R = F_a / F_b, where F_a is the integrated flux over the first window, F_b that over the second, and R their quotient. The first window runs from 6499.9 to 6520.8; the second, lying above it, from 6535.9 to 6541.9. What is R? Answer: 3.5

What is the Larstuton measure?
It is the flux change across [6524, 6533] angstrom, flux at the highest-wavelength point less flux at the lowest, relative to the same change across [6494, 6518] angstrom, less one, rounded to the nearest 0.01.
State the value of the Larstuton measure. -0.81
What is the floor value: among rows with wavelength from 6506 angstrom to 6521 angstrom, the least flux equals 32.89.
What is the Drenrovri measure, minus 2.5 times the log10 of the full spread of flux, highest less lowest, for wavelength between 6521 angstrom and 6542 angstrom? -1.1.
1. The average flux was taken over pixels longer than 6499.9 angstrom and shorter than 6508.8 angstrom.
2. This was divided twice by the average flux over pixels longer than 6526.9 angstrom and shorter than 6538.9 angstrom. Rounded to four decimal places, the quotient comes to 0.0296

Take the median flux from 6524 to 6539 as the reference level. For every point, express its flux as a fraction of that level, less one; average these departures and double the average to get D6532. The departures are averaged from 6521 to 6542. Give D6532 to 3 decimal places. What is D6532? 0.012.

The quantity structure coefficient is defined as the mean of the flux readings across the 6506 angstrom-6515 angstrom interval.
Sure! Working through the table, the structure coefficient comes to 33.0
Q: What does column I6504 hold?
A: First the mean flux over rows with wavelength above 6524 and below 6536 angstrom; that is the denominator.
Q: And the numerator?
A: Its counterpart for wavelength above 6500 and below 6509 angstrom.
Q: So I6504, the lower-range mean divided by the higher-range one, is 0.97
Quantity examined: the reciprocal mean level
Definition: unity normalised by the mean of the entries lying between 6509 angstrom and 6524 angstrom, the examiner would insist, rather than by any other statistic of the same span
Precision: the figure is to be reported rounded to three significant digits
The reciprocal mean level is 0.0304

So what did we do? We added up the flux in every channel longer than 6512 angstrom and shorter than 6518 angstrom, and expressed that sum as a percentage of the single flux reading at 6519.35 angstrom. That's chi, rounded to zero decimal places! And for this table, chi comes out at 201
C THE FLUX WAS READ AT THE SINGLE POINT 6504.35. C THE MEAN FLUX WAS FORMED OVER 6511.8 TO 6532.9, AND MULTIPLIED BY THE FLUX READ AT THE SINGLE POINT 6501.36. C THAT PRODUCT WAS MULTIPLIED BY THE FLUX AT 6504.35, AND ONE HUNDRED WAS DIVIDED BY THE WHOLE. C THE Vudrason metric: 0.0030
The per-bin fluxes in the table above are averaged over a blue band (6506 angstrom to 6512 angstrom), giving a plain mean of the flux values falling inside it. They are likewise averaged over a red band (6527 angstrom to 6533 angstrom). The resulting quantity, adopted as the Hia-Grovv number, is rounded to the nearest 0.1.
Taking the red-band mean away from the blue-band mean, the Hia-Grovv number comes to -1.1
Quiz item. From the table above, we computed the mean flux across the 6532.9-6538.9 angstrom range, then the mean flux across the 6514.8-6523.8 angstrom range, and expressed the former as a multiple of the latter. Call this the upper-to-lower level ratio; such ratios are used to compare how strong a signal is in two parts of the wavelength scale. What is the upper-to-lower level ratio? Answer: 0.97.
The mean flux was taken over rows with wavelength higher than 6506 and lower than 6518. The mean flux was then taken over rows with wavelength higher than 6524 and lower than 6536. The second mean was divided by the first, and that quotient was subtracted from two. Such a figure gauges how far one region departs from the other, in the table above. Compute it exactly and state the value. 1.00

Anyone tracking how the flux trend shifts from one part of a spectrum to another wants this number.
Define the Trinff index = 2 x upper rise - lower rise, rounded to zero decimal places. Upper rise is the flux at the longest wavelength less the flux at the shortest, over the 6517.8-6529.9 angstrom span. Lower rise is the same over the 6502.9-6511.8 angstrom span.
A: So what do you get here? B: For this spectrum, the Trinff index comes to 3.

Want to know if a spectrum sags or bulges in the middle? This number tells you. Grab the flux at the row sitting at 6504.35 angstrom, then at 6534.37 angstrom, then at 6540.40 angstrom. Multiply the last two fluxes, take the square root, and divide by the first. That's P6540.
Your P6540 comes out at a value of 0.99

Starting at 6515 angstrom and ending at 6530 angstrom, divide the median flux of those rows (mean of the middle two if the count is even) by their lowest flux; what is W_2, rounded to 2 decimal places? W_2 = 1.02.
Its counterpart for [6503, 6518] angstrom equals 1.01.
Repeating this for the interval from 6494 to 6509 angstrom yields 1.13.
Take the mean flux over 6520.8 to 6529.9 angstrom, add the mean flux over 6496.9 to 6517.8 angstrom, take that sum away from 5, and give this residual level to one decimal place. -60.4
